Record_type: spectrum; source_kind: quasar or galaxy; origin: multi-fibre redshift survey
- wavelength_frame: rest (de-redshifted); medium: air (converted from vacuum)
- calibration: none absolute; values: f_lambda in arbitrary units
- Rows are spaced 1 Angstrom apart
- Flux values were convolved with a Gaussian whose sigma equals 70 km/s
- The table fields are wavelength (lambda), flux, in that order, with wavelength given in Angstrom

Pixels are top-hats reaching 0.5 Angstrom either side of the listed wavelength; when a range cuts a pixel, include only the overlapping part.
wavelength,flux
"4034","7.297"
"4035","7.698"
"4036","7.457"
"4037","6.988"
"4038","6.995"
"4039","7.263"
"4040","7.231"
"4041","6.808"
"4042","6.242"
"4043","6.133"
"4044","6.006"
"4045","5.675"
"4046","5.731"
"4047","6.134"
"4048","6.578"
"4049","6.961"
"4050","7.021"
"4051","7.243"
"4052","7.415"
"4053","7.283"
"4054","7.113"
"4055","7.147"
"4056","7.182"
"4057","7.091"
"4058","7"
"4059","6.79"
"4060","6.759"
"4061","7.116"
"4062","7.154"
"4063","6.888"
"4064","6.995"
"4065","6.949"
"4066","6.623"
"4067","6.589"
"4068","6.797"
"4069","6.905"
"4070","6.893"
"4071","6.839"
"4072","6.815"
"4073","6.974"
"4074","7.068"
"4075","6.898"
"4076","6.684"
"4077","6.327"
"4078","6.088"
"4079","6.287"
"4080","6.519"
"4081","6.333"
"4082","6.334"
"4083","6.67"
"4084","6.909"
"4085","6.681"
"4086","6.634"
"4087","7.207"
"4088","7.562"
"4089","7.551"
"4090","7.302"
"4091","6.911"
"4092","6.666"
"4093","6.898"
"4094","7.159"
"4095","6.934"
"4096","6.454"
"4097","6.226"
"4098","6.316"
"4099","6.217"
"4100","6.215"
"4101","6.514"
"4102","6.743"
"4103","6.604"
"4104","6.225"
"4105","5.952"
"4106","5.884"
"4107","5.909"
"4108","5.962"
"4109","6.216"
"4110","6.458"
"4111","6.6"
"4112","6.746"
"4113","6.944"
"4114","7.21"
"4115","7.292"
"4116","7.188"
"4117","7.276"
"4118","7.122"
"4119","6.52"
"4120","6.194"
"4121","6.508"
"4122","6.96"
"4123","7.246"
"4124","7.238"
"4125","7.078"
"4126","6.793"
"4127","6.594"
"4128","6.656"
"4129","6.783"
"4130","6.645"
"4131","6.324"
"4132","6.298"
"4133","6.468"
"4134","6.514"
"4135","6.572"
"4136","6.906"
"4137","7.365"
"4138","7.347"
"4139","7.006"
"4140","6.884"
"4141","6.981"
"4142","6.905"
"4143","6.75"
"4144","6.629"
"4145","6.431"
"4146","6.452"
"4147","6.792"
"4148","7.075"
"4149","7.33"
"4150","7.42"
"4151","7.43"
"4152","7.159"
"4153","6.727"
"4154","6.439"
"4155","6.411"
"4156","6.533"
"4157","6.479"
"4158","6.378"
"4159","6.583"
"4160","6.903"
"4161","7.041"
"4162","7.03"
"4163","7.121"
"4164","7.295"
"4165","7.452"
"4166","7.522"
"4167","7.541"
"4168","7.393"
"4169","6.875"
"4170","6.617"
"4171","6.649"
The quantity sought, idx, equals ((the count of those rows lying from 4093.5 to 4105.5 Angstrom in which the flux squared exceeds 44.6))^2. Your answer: 9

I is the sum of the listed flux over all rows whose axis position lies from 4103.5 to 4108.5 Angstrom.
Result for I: 29.9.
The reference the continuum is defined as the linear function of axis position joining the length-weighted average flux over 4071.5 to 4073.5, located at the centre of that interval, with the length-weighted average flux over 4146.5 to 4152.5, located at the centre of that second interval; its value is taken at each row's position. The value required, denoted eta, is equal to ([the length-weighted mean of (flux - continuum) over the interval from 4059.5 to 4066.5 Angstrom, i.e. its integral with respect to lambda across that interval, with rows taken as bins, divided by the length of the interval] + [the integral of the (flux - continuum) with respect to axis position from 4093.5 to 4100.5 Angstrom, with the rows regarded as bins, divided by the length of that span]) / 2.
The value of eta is -0.21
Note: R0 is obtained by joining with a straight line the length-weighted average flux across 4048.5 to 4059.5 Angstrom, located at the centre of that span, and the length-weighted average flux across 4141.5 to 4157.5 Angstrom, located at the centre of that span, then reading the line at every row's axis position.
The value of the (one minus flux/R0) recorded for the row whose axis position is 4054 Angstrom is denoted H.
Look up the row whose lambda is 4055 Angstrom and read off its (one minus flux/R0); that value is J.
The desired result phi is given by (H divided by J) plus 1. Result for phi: 1.0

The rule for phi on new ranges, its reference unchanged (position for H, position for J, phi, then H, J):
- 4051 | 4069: 0.3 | -0.02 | 0.02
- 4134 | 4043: 1.4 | 0.05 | 0.14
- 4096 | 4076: 2.5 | 0.08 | 0.05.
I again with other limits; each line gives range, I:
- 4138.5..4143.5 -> 34.5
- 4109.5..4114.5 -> 34.0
